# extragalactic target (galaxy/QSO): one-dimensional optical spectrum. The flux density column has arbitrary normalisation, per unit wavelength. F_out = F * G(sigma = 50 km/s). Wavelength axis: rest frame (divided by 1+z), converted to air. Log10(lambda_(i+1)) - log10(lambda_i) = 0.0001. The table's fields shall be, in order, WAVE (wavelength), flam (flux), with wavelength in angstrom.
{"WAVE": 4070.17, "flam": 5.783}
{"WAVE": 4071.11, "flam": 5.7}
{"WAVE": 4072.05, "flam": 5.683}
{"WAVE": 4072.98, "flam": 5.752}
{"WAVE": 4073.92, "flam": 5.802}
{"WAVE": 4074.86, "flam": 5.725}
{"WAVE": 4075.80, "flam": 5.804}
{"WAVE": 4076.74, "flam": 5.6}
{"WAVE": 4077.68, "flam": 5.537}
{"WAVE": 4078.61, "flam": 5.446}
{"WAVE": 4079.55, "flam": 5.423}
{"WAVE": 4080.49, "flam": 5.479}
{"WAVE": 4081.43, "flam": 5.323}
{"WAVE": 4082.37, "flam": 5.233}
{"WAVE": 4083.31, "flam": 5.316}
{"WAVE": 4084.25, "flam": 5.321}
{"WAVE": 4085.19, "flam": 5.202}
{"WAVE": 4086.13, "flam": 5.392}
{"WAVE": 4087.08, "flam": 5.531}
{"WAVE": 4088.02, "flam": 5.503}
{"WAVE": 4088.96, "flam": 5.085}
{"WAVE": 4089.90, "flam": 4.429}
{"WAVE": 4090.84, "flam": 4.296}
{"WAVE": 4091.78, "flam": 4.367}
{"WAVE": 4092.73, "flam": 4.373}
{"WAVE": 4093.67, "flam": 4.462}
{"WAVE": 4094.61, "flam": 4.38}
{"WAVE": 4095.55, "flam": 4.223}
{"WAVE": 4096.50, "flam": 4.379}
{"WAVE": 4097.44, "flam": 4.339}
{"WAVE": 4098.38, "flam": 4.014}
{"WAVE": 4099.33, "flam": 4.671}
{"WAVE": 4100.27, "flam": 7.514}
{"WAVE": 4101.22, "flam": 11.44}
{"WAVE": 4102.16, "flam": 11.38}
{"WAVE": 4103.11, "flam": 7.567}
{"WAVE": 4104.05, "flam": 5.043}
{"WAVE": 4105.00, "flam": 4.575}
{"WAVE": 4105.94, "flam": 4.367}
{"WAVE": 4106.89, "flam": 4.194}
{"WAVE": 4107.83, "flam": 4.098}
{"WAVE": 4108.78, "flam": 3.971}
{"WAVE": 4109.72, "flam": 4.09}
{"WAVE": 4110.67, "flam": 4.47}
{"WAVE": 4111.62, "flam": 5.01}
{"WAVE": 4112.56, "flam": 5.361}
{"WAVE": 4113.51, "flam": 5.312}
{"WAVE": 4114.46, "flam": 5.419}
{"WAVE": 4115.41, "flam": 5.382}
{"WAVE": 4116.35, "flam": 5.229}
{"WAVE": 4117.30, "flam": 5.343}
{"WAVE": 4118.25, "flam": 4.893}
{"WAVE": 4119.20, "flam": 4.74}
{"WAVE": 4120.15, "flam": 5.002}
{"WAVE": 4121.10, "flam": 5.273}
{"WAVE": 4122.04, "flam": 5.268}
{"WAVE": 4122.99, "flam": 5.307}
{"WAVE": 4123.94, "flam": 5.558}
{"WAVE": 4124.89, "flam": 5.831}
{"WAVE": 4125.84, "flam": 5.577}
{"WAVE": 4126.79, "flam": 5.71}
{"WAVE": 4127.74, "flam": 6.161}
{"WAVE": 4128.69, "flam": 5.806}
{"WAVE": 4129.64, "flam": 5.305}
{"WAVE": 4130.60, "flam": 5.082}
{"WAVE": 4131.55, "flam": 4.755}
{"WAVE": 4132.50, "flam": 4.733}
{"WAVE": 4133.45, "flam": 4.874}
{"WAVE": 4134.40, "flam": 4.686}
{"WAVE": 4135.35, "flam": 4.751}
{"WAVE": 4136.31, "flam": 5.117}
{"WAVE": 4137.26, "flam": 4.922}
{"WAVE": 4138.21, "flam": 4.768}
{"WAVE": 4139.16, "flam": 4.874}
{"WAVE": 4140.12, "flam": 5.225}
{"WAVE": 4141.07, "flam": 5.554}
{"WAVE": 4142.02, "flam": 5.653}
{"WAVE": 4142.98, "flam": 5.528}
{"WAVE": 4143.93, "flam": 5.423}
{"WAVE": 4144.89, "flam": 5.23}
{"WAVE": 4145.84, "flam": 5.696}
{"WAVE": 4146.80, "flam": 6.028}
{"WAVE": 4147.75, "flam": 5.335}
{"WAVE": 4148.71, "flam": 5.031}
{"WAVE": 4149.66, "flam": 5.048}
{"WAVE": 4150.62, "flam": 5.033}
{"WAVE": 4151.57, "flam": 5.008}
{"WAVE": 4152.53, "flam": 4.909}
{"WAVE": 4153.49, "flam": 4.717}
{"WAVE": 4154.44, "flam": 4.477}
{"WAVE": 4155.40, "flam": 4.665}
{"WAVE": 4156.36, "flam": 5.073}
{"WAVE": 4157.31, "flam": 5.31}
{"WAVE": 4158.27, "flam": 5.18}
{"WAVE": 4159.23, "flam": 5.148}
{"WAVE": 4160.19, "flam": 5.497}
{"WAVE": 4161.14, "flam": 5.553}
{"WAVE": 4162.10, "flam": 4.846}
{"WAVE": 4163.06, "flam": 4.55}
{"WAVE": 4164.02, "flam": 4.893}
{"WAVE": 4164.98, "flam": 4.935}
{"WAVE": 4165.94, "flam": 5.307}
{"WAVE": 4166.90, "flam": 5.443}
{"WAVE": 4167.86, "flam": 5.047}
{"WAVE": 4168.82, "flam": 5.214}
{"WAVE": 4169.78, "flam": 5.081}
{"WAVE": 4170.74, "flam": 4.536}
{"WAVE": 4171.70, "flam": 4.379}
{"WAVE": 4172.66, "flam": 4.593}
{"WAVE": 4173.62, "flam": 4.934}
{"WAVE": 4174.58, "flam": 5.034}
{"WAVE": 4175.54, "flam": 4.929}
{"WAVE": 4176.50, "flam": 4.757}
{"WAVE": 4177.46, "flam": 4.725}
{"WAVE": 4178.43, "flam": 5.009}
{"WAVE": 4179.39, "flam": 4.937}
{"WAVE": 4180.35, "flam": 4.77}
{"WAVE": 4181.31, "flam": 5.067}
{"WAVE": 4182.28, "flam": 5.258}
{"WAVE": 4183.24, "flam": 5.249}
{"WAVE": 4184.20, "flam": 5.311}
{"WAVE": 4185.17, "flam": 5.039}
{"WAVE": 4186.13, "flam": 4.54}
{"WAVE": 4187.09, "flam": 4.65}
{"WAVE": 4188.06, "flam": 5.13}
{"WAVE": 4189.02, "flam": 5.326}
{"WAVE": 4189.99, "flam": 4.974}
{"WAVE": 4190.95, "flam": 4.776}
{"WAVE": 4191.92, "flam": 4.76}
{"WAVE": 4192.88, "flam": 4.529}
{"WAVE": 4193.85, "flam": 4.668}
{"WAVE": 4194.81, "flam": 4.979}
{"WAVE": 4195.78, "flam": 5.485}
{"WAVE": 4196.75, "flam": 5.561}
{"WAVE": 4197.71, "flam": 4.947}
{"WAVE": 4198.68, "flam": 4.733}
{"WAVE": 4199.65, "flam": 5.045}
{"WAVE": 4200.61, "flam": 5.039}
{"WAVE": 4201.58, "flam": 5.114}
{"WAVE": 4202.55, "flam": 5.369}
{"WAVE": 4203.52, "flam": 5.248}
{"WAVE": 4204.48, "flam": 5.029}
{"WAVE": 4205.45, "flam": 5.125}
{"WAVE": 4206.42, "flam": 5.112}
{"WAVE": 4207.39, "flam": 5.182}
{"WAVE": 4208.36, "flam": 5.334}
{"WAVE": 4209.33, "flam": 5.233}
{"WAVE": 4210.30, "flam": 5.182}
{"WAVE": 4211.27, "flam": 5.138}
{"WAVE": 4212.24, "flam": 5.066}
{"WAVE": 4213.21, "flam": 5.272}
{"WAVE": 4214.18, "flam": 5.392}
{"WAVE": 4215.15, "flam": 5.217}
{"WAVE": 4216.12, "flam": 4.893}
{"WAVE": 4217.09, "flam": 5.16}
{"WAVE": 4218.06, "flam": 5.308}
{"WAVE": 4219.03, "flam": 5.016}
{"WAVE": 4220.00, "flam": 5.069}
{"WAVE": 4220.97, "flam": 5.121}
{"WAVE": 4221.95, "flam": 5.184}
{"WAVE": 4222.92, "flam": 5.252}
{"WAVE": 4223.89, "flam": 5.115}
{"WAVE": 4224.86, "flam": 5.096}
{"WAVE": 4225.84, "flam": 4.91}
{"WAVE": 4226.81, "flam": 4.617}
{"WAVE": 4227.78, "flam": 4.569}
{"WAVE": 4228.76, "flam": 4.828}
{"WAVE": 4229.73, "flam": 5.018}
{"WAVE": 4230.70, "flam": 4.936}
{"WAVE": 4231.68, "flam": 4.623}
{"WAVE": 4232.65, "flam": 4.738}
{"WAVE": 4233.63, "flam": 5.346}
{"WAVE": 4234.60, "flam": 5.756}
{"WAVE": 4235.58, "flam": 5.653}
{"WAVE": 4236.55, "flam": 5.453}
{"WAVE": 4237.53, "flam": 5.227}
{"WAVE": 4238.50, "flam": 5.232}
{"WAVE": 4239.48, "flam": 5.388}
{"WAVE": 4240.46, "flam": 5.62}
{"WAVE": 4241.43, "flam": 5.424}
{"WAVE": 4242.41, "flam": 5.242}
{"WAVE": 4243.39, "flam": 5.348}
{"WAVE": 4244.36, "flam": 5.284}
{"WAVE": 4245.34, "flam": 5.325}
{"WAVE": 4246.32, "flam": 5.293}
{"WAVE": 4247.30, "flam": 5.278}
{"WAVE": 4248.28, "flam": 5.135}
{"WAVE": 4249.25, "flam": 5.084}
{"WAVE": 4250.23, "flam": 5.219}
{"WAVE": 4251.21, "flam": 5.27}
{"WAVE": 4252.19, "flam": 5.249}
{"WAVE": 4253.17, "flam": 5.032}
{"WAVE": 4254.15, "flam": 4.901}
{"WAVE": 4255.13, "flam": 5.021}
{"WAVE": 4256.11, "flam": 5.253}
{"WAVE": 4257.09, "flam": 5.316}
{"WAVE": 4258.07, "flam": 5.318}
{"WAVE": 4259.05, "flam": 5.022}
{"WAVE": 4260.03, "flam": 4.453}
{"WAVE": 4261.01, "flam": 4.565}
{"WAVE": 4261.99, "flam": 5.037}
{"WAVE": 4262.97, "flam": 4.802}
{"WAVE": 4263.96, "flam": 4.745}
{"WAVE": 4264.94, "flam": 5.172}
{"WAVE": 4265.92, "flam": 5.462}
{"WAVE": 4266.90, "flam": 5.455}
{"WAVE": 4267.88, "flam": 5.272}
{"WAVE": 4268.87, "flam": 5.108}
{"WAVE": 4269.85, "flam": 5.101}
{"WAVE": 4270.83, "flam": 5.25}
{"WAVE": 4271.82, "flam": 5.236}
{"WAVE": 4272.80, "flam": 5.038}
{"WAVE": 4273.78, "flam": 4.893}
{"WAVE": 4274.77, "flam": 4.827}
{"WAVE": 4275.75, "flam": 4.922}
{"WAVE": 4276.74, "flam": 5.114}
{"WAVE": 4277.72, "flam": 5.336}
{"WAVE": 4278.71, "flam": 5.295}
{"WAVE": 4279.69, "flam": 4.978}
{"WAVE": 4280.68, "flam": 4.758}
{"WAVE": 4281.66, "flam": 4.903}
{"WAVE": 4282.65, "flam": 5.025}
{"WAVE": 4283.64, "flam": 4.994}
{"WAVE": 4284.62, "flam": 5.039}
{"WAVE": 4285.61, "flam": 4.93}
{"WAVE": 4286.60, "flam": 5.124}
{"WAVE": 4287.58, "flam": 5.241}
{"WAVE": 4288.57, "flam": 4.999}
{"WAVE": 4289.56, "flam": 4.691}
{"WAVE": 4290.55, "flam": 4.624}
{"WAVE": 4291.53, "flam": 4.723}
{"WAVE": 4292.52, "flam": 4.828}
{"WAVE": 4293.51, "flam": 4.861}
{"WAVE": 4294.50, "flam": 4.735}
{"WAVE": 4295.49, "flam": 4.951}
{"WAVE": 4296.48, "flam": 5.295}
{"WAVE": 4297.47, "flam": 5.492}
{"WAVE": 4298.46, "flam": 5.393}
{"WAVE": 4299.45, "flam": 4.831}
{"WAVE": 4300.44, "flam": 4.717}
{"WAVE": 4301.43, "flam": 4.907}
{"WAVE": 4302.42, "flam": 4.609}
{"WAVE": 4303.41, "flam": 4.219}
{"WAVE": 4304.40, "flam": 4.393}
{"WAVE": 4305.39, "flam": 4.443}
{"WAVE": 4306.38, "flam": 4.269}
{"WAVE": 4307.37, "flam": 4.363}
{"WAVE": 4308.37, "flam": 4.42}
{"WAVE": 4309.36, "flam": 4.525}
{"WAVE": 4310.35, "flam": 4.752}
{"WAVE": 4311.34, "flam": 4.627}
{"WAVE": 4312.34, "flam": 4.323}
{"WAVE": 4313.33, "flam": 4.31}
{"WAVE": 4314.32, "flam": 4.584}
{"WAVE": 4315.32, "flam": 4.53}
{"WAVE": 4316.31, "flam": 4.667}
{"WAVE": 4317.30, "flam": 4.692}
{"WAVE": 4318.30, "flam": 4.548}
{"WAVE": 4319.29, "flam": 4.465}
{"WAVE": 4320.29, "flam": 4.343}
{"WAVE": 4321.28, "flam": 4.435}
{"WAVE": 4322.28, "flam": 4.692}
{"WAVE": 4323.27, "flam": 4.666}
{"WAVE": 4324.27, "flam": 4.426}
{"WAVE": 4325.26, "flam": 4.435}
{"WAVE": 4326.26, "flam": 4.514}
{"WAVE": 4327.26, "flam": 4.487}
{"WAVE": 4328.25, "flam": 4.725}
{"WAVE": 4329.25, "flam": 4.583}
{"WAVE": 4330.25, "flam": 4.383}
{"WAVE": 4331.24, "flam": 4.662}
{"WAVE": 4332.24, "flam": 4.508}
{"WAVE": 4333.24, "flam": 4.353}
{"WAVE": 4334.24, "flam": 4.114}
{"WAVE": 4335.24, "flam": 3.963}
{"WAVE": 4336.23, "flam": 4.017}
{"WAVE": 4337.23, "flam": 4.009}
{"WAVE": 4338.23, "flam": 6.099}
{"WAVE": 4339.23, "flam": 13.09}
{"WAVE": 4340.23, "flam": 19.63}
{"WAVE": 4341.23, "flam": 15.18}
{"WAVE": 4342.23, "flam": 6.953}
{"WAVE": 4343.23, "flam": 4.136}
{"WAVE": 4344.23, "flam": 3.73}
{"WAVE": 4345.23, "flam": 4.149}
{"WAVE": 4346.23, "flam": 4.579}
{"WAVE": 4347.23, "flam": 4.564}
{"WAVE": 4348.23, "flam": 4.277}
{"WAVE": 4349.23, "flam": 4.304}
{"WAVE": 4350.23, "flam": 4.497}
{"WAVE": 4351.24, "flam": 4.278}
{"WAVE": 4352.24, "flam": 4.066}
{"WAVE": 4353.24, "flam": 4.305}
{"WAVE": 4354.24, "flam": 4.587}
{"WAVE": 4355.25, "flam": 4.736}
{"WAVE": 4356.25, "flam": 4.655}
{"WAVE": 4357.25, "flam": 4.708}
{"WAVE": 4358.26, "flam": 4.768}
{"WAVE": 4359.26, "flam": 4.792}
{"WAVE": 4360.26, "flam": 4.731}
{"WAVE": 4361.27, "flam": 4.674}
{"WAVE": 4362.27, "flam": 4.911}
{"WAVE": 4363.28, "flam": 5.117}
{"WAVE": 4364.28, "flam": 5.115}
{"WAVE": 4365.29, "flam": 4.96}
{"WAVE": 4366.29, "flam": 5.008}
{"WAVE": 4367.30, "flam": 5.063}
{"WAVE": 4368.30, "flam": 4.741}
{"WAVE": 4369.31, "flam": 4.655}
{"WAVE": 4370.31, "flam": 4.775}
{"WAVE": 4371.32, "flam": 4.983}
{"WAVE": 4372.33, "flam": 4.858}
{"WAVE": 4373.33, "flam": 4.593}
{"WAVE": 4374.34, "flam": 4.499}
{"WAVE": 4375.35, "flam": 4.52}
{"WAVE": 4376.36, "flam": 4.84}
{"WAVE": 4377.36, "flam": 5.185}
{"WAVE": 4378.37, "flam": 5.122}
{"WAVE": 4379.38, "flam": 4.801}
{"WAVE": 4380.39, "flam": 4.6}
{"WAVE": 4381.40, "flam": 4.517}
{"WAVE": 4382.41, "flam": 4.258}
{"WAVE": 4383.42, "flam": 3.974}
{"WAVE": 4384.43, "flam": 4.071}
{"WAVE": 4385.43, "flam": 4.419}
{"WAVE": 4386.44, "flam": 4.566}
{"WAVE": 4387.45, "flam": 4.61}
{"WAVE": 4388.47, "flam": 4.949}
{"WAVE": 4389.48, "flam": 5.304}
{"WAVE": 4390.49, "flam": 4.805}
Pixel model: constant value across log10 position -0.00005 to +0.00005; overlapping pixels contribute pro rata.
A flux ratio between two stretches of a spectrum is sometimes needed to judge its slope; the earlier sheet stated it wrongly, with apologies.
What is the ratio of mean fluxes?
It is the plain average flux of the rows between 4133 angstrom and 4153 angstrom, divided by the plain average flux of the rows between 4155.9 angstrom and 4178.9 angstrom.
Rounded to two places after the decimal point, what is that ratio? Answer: 1.04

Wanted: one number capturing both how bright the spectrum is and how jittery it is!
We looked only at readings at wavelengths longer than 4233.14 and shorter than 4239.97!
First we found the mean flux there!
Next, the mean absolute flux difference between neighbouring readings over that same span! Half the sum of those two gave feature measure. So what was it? 2.81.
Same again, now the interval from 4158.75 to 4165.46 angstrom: 2.68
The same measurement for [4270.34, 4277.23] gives 2.58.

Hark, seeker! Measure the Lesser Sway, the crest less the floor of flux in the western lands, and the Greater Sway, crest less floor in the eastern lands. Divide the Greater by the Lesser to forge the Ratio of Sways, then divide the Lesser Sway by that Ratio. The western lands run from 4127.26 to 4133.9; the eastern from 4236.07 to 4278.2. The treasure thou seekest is 1.7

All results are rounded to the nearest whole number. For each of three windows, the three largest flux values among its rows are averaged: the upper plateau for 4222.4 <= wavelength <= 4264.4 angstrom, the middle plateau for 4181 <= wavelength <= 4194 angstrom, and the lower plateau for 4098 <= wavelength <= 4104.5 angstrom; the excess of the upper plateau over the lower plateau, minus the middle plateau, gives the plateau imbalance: -10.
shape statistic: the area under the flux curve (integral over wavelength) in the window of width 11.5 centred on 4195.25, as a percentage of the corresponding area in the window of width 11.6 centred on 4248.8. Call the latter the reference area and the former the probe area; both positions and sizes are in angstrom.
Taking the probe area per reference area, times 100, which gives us 94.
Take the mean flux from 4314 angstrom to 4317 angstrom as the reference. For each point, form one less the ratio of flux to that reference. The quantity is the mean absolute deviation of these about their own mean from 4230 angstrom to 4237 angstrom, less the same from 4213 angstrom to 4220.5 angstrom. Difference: 0.055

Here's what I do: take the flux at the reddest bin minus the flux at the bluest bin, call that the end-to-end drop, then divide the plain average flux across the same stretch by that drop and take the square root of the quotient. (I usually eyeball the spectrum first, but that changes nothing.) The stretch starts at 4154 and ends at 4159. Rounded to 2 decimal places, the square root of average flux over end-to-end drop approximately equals 2.65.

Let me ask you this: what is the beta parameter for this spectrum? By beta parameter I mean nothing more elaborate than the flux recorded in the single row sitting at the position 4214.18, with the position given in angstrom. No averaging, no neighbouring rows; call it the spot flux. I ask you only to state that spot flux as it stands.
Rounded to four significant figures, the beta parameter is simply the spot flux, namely 5.392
